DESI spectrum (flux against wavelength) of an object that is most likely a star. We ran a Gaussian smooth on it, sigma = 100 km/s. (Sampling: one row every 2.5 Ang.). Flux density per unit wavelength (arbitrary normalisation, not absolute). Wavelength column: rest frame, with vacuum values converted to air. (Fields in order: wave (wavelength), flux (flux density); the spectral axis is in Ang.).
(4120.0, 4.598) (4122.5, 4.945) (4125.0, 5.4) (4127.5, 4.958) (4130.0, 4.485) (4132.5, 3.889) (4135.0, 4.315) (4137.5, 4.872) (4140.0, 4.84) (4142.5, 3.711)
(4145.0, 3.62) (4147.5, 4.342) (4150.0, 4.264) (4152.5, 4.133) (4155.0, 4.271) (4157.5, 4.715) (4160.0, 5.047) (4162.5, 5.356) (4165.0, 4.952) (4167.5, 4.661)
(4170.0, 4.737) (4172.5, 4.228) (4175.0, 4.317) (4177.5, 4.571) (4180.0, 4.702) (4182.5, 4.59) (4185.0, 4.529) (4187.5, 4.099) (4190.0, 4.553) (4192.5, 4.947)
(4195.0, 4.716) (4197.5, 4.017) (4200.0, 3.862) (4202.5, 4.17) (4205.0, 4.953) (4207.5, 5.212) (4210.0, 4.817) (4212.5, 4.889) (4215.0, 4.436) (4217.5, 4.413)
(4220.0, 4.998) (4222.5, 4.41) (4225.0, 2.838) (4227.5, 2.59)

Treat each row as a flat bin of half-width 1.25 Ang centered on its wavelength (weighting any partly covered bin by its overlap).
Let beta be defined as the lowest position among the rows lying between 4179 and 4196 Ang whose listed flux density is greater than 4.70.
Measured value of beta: 4180.0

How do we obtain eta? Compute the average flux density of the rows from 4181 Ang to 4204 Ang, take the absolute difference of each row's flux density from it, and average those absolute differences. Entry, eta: 0.31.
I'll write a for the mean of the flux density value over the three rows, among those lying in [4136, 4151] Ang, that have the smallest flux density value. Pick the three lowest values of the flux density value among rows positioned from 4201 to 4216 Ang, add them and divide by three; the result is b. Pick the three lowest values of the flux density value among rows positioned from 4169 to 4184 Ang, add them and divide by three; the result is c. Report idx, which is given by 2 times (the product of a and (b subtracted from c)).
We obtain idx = -0.8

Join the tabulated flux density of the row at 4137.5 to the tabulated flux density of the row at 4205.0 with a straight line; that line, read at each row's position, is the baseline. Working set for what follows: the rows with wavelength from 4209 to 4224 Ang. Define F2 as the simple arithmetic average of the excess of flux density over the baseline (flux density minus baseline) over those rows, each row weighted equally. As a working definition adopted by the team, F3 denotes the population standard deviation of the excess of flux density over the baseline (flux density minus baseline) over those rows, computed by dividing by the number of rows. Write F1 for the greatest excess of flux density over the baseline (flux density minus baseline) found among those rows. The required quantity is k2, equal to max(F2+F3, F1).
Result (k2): 0.0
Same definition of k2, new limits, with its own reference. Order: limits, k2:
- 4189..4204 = 0.0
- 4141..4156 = -0.5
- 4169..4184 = -0.2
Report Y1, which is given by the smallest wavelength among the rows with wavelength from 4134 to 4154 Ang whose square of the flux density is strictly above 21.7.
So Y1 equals 4137.5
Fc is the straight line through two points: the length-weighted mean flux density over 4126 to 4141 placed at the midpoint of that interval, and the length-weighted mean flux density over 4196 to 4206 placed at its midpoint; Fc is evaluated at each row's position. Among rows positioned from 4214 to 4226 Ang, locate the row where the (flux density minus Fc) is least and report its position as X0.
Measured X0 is 4225.0 Ang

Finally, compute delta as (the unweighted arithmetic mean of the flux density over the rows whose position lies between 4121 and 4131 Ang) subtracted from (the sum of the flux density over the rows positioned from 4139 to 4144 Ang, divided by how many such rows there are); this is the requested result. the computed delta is -0.7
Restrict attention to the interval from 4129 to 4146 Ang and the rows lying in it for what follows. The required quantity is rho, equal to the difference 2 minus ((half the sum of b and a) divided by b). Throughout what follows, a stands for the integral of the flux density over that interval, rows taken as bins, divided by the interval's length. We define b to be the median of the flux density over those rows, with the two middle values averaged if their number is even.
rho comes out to 1.007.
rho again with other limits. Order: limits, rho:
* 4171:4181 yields 0.999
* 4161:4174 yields 0.995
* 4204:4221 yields 1.008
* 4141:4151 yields 0.999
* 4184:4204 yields 0.998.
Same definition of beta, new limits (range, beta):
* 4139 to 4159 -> 4140.0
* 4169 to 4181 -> 4170.0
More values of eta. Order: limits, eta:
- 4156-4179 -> 0.26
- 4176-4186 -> 0.05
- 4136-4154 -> 0.37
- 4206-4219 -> 0.26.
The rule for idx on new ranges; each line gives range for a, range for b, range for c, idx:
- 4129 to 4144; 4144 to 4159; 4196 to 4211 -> 0.1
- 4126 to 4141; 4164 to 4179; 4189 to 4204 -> -3.0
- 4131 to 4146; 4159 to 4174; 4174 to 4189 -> -1.7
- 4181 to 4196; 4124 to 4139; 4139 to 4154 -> -3.6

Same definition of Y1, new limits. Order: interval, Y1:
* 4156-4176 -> 4157.5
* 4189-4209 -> 4192.5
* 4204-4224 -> 4205.0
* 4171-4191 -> 4180.0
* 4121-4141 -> 4122.5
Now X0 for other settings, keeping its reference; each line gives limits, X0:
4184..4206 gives 4200.0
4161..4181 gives 4172.5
